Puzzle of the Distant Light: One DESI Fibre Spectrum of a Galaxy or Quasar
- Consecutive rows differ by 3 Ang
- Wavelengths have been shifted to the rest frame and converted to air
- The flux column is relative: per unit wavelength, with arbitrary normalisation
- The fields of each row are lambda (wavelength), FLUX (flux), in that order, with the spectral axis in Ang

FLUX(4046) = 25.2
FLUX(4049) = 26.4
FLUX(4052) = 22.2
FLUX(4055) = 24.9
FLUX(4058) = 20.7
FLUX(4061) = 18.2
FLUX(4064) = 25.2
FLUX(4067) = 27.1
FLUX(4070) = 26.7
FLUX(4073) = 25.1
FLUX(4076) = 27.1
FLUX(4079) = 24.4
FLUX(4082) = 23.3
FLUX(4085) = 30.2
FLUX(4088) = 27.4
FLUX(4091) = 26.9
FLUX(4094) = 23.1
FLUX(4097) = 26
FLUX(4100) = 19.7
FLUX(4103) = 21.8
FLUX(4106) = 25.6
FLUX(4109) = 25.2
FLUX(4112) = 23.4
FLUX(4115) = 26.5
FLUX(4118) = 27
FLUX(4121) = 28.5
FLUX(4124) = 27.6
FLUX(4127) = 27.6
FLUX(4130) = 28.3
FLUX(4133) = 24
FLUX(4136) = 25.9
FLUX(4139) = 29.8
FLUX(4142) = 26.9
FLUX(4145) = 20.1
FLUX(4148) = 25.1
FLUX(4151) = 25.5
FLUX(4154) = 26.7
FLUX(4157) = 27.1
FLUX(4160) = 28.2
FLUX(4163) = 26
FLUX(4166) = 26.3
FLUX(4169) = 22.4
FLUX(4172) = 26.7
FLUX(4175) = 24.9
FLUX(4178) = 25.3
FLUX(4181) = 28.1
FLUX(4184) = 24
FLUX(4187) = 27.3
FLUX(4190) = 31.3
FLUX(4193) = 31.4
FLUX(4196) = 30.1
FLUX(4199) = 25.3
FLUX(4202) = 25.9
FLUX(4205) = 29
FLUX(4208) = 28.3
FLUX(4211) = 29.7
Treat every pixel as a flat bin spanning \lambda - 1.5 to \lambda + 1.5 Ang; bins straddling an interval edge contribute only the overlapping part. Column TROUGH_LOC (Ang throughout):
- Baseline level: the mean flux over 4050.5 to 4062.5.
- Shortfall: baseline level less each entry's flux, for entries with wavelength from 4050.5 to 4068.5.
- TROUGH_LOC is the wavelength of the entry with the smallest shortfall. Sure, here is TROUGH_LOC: 4067 Ang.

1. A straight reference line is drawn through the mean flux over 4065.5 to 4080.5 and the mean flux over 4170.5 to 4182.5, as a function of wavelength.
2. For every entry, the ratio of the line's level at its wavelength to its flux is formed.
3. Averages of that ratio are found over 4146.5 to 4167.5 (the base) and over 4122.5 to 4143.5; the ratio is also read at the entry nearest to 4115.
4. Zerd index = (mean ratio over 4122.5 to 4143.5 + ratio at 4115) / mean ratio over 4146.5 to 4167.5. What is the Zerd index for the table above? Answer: 1.97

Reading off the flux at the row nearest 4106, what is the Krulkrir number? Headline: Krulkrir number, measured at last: 25.6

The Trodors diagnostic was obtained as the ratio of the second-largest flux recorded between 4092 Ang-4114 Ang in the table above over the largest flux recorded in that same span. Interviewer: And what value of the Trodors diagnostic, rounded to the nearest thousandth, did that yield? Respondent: 0.985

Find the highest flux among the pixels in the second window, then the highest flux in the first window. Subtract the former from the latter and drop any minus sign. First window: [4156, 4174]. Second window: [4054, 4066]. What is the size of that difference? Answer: 3.0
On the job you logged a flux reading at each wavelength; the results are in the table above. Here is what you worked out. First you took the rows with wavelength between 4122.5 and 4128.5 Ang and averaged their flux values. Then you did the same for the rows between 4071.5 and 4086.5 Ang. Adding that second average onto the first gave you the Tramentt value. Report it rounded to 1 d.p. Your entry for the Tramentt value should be 53.6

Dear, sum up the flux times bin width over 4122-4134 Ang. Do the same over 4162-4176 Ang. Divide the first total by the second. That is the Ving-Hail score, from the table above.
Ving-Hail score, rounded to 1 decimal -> 0.9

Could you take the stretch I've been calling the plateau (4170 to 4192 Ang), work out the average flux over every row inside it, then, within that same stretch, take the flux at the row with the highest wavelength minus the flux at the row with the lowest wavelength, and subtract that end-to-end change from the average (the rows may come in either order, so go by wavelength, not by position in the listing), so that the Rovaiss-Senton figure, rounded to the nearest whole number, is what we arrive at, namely 22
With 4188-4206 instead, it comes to 31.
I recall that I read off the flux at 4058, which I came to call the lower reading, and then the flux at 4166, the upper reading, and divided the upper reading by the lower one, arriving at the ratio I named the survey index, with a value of 1.27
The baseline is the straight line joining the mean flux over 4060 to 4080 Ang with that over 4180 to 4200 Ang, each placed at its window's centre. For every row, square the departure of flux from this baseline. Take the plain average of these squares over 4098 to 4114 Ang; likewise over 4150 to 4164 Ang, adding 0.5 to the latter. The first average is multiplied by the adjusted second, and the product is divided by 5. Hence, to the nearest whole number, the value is 4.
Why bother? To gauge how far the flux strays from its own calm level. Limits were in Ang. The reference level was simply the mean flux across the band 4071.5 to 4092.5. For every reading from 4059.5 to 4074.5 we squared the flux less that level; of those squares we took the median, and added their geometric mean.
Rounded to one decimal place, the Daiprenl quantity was 2.9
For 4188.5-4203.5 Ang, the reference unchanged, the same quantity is 18.6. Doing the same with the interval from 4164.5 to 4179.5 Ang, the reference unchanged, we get 1.5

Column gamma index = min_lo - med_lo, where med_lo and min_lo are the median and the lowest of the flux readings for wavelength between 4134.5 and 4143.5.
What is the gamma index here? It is -1.00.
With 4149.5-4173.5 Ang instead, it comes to -4.10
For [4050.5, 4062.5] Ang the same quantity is -3.25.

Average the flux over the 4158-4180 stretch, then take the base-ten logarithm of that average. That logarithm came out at 1.41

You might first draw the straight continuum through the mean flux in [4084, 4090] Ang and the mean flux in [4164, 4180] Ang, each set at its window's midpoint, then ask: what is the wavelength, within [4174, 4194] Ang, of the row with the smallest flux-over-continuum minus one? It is 4184 Ang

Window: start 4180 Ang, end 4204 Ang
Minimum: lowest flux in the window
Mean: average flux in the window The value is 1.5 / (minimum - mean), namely -0.4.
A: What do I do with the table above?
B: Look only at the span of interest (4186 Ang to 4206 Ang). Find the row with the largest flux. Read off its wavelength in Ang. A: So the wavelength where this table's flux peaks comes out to 4193 Ang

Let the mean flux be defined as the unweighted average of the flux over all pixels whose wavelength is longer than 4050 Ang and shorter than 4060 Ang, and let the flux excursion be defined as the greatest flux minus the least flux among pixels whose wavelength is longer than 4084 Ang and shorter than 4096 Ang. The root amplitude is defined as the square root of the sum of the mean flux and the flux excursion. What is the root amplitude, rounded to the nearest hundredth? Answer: 5.45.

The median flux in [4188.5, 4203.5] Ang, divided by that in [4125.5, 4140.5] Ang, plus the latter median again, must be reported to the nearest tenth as 28.7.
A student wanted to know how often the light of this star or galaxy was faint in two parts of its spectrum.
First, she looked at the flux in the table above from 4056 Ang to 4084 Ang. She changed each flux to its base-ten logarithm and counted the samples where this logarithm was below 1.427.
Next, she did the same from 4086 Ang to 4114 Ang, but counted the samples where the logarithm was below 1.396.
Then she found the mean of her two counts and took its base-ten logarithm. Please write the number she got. 0.74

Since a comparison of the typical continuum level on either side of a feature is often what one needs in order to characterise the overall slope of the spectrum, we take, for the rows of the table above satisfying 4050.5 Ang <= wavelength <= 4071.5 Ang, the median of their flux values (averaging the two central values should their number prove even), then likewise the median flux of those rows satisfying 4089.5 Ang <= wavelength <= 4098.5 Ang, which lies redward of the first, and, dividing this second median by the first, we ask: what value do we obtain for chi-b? 1.04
